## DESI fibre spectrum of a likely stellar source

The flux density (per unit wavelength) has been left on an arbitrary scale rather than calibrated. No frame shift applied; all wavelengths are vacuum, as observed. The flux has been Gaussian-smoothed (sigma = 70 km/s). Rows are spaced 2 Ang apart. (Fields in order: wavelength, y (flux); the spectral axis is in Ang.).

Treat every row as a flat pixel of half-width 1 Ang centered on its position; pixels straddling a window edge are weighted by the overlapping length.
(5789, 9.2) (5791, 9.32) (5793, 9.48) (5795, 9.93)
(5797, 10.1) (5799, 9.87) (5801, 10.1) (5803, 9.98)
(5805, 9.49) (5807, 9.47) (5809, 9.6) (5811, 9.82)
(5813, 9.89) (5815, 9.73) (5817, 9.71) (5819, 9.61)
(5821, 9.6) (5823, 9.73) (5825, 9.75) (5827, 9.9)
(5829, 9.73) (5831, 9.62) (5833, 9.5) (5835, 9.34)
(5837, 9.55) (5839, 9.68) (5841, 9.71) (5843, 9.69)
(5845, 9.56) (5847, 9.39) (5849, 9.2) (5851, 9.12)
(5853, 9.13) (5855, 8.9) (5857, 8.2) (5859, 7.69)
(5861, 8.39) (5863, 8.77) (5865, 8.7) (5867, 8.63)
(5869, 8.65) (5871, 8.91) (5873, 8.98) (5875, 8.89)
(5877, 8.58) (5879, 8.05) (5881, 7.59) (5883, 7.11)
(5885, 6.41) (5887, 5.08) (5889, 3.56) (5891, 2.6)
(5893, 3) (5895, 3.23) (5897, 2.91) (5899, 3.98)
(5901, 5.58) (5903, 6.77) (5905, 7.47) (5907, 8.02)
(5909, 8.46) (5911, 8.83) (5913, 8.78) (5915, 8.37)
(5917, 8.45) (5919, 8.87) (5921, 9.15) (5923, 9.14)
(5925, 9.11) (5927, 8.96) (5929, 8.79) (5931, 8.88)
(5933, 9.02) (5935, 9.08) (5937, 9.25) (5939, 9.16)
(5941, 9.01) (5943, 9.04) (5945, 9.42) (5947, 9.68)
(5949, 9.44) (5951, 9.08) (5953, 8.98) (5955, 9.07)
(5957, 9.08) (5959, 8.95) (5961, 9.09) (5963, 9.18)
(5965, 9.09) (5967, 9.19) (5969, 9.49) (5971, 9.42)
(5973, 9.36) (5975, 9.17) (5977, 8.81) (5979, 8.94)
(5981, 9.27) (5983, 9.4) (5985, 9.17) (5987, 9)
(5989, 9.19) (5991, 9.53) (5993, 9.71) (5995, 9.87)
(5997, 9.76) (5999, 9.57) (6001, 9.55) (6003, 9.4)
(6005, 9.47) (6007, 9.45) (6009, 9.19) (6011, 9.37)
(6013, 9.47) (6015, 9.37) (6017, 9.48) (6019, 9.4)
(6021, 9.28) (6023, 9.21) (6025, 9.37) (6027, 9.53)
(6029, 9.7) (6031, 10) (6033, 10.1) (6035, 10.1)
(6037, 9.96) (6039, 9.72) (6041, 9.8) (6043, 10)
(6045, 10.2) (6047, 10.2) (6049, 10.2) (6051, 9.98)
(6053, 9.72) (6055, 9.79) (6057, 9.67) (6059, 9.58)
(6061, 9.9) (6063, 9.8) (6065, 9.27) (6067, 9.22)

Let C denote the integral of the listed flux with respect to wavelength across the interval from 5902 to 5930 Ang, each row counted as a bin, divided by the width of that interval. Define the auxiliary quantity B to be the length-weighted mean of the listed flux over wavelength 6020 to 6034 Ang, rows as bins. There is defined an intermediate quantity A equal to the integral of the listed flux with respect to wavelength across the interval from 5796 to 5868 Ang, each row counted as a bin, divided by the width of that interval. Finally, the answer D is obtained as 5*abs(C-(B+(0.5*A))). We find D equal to 29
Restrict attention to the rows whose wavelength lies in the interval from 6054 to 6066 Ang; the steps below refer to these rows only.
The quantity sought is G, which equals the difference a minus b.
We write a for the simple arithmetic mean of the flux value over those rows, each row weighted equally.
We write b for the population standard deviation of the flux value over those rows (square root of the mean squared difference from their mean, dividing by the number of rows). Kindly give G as 9.5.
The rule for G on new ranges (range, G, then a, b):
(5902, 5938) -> 8.0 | 8.63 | 0.6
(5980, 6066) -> 9.3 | 9.62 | 0.3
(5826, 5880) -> 8.5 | 9.05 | 0.6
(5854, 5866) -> 8.0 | 8.44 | 0.4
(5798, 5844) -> 9.5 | 9.70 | 0.2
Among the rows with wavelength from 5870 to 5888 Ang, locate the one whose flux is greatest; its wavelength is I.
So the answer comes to 5873 Ang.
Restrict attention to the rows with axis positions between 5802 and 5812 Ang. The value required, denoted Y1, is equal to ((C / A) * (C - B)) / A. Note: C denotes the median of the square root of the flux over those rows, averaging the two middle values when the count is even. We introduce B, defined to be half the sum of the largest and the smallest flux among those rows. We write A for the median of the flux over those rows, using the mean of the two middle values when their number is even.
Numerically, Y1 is -0.223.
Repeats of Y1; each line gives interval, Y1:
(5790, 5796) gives -0.224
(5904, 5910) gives -0.226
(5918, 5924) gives -0.217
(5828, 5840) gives -0.217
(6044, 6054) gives -0.208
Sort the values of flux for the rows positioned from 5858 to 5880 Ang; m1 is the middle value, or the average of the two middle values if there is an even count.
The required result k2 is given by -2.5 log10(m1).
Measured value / -2.34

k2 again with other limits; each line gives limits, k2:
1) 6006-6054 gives -2.47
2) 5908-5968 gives -2.39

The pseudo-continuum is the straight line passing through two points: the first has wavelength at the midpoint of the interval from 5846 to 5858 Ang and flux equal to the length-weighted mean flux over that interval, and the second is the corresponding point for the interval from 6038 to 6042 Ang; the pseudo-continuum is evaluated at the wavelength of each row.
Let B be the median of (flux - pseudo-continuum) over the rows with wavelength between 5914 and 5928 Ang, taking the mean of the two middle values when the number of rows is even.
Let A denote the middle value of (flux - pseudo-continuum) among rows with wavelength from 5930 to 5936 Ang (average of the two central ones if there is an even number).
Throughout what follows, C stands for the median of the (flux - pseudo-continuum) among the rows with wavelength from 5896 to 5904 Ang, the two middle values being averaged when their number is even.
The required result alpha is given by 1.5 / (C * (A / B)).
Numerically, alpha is 0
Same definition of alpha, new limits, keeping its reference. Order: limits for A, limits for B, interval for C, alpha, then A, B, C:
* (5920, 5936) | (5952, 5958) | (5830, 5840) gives 3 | -0.28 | -0.3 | 0.6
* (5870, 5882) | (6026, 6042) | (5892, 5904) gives 0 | -0.35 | 0.1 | -5.6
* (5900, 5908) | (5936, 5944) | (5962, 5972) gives -1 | -2.08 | -0.3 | -0.3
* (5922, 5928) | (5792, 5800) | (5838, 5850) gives -14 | -0.18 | 1.1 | 0.7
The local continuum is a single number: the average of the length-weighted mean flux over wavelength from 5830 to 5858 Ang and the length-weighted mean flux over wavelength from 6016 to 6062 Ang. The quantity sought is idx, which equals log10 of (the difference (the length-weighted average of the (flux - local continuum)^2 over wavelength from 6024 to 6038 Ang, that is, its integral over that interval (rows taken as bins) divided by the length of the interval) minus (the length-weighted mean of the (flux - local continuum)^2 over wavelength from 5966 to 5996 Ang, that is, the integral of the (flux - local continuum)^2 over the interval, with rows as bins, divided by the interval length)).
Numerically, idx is -2.1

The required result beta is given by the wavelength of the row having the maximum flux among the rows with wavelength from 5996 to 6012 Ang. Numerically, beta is 5997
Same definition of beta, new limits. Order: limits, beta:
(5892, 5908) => 5907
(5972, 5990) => 5983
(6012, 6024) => 6017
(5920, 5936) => 5921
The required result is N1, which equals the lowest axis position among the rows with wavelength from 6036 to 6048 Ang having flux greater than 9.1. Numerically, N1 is 6037 Ang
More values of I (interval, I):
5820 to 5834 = 5827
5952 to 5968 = 5967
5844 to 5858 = 5845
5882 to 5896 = 5883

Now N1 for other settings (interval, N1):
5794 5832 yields 5795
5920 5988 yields 5921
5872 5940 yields 5921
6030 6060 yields 6031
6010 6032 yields 6011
